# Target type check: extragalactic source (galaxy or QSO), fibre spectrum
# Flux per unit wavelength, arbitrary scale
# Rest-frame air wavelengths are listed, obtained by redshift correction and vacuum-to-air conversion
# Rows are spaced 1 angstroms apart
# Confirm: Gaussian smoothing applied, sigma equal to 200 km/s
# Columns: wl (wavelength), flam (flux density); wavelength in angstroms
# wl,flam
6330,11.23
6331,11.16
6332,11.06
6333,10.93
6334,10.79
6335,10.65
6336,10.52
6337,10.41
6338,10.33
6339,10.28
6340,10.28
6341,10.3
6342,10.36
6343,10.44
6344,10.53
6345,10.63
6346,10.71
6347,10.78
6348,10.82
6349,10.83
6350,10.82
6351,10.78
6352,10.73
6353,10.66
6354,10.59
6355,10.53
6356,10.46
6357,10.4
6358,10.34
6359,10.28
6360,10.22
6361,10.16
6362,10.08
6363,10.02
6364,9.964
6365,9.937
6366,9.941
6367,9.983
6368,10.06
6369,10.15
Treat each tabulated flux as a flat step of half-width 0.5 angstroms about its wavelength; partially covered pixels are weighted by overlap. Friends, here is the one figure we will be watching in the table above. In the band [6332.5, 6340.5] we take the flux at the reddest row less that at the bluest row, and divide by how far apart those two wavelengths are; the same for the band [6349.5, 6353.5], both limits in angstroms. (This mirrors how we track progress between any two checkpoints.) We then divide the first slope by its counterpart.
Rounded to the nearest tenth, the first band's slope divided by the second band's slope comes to 1.7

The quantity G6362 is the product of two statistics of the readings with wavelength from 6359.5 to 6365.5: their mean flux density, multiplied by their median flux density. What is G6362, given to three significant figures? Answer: 101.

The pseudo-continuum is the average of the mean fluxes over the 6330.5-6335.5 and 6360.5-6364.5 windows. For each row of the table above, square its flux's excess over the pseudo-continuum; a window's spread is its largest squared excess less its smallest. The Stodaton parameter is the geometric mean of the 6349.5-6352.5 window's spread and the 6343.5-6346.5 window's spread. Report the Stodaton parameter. 0.050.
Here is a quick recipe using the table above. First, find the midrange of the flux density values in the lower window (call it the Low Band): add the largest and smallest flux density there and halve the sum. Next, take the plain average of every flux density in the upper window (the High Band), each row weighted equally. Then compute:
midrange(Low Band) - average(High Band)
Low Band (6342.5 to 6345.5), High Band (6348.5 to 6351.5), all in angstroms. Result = -0.3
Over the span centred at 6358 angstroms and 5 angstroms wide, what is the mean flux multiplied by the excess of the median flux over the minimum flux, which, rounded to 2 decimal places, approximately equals 1.24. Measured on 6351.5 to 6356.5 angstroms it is 1.38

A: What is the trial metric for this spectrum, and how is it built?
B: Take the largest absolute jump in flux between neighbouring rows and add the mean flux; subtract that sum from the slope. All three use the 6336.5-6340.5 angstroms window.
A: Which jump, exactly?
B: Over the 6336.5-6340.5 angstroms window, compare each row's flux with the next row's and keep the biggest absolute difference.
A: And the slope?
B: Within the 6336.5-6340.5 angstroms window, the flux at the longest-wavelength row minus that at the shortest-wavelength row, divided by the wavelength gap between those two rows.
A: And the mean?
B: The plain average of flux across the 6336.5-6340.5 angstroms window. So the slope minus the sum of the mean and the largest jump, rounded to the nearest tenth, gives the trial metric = -10.4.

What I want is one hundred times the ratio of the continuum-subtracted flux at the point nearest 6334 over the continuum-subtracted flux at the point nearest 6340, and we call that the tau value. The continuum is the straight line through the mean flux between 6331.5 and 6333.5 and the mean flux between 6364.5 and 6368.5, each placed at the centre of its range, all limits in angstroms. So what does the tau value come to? 33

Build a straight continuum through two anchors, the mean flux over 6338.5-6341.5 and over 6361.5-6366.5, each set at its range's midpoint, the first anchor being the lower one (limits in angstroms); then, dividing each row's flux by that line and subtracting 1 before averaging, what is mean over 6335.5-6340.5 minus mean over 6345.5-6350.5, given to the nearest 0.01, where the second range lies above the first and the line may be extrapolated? -0.05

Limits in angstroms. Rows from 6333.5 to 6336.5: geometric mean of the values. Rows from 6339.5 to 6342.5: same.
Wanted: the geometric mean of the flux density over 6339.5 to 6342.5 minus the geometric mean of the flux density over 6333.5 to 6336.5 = -0.3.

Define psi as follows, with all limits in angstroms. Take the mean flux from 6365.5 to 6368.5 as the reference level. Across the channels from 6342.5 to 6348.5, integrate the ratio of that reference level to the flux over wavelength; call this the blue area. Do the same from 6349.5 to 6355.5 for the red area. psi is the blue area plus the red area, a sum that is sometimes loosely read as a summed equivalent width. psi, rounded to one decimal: 11.2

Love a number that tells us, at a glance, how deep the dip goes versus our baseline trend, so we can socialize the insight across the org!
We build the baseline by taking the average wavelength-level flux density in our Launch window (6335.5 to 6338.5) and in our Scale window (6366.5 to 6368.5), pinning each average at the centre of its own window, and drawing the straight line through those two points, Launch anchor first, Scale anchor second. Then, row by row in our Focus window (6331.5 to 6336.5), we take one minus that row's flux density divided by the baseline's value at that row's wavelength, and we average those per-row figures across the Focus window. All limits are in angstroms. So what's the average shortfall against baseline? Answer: -0.032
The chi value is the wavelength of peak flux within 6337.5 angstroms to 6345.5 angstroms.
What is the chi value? 6345 angstroms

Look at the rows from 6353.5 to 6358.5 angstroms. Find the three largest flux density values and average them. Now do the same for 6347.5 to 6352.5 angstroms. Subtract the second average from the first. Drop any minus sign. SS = 0.30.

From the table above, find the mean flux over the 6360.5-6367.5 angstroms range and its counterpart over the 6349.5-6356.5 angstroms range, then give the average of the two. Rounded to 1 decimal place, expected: 10.3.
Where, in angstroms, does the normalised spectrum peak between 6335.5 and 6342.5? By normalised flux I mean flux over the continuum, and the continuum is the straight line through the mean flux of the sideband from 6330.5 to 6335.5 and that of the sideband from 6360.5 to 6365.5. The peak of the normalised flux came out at 6342 angstroms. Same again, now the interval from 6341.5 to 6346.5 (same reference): 6346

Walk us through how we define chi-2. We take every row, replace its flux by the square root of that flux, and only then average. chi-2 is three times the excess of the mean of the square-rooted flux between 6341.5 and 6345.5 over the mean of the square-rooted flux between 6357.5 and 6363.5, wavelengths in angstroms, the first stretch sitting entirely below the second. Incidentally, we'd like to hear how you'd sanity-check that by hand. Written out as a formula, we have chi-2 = 0.14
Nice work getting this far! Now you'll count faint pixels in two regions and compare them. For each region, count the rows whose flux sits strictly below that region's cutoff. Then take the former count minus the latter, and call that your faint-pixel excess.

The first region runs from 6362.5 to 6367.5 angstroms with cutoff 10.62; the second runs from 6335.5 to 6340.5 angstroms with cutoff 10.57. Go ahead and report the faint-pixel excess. 0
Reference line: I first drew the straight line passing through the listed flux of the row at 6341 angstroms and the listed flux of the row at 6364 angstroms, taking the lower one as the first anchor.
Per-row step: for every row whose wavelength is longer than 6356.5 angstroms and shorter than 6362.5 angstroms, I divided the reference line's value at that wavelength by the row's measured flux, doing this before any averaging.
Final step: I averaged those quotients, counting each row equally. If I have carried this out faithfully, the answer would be 0.98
